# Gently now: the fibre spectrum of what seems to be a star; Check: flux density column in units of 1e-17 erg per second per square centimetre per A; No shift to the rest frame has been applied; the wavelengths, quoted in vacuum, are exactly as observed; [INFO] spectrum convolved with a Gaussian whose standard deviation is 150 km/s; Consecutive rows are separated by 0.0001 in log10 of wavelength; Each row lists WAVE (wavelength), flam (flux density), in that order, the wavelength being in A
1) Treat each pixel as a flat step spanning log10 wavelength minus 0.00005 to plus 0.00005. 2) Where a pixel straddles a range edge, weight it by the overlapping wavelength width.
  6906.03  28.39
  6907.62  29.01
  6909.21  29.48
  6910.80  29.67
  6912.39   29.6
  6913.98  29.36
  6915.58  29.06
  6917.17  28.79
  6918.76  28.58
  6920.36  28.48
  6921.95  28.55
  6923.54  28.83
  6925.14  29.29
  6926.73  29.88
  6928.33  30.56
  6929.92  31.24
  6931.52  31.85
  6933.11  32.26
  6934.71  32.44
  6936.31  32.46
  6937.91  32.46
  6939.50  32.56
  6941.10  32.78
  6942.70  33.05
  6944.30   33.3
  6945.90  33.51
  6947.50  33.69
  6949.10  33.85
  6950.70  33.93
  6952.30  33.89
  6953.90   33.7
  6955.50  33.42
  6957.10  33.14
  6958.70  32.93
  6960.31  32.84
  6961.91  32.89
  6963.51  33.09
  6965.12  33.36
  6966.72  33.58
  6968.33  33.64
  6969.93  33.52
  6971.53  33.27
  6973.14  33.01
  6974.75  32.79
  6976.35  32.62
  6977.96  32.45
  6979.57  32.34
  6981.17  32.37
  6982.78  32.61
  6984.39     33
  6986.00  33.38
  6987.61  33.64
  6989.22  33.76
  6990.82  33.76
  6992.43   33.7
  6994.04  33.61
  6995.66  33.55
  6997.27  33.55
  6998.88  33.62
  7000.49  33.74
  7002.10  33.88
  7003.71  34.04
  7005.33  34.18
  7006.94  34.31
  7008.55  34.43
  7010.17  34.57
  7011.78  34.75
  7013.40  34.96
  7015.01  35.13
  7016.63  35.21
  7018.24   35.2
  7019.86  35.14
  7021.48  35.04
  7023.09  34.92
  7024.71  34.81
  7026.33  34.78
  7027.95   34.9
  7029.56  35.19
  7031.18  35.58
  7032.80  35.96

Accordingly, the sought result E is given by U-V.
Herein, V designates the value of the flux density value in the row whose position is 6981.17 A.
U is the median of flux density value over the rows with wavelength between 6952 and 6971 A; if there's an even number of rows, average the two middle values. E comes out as 1.0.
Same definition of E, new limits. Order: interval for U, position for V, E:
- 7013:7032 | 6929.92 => 3.8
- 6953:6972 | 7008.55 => -1.1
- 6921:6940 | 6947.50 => -2.1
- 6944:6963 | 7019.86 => -1.7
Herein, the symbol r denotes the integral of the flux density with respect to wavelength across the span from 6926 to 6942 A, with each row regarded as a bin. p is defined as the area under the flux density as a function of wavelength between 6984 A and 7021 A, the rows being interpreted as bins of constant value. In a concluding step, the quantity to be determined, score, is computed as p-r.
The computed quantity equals 754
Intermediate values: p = 1264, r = 510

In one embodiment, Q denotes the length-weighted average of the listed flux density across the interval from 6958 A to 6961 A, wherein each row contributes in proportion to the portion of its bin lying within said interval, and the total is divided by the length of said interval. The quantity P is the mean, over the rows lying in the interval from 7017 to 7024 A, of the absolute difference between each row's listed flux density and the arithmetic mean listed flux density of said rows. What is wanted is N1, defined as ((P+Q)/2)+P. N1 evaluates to 16.5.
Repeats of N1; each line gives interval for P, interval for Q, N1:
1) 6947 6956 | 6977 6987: 16.6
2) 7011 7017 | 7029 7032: 17.9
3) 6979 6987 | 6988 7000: 17.4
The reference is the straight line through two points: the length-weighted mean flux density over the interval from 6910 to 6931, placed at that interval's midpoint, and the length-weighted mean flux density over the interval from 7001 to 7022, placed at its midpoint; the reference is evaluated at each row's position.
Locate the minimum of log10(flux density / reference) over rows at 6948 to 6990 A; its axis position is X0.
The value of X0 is 6981.17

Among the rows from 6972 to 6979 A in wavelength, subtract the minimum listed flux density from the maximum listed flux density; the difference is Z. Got 0.56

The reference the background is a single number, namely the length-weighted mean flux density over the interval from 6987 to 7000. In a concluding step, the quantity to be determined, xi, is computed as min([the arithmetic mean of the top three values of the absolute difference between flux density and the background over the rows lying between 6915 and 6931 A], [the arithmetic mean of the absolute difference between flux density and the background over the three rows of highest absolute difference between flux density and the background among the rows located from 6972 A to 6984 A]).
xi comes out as 1.27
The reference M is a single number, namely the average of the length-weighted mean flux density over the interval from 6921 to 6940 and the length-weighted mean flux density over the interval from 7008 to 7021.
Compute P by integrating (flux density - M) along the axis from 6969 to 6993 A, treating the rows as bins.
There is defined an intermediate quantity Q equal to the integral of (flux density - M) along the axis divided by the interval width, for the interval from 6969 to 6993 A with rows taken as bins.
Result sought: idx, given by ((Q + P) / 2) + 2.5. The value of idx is 4.0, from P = 3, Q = 0.1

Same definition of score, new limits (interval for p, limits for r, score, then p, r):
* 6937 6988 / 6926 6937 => 1343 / 1690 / 347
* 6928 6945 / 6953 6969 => 17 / 549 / 532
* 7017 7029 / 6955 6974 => -211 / 420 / 631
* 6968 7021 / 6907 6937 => 890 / 1789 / 899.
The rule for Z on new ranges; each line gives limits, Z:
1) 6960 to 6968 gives 0.74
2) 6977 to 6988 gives 1.30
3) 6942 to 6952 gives 0.88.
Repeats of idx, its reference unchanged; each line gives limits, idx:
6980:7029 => 32.2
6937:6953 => 5.3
